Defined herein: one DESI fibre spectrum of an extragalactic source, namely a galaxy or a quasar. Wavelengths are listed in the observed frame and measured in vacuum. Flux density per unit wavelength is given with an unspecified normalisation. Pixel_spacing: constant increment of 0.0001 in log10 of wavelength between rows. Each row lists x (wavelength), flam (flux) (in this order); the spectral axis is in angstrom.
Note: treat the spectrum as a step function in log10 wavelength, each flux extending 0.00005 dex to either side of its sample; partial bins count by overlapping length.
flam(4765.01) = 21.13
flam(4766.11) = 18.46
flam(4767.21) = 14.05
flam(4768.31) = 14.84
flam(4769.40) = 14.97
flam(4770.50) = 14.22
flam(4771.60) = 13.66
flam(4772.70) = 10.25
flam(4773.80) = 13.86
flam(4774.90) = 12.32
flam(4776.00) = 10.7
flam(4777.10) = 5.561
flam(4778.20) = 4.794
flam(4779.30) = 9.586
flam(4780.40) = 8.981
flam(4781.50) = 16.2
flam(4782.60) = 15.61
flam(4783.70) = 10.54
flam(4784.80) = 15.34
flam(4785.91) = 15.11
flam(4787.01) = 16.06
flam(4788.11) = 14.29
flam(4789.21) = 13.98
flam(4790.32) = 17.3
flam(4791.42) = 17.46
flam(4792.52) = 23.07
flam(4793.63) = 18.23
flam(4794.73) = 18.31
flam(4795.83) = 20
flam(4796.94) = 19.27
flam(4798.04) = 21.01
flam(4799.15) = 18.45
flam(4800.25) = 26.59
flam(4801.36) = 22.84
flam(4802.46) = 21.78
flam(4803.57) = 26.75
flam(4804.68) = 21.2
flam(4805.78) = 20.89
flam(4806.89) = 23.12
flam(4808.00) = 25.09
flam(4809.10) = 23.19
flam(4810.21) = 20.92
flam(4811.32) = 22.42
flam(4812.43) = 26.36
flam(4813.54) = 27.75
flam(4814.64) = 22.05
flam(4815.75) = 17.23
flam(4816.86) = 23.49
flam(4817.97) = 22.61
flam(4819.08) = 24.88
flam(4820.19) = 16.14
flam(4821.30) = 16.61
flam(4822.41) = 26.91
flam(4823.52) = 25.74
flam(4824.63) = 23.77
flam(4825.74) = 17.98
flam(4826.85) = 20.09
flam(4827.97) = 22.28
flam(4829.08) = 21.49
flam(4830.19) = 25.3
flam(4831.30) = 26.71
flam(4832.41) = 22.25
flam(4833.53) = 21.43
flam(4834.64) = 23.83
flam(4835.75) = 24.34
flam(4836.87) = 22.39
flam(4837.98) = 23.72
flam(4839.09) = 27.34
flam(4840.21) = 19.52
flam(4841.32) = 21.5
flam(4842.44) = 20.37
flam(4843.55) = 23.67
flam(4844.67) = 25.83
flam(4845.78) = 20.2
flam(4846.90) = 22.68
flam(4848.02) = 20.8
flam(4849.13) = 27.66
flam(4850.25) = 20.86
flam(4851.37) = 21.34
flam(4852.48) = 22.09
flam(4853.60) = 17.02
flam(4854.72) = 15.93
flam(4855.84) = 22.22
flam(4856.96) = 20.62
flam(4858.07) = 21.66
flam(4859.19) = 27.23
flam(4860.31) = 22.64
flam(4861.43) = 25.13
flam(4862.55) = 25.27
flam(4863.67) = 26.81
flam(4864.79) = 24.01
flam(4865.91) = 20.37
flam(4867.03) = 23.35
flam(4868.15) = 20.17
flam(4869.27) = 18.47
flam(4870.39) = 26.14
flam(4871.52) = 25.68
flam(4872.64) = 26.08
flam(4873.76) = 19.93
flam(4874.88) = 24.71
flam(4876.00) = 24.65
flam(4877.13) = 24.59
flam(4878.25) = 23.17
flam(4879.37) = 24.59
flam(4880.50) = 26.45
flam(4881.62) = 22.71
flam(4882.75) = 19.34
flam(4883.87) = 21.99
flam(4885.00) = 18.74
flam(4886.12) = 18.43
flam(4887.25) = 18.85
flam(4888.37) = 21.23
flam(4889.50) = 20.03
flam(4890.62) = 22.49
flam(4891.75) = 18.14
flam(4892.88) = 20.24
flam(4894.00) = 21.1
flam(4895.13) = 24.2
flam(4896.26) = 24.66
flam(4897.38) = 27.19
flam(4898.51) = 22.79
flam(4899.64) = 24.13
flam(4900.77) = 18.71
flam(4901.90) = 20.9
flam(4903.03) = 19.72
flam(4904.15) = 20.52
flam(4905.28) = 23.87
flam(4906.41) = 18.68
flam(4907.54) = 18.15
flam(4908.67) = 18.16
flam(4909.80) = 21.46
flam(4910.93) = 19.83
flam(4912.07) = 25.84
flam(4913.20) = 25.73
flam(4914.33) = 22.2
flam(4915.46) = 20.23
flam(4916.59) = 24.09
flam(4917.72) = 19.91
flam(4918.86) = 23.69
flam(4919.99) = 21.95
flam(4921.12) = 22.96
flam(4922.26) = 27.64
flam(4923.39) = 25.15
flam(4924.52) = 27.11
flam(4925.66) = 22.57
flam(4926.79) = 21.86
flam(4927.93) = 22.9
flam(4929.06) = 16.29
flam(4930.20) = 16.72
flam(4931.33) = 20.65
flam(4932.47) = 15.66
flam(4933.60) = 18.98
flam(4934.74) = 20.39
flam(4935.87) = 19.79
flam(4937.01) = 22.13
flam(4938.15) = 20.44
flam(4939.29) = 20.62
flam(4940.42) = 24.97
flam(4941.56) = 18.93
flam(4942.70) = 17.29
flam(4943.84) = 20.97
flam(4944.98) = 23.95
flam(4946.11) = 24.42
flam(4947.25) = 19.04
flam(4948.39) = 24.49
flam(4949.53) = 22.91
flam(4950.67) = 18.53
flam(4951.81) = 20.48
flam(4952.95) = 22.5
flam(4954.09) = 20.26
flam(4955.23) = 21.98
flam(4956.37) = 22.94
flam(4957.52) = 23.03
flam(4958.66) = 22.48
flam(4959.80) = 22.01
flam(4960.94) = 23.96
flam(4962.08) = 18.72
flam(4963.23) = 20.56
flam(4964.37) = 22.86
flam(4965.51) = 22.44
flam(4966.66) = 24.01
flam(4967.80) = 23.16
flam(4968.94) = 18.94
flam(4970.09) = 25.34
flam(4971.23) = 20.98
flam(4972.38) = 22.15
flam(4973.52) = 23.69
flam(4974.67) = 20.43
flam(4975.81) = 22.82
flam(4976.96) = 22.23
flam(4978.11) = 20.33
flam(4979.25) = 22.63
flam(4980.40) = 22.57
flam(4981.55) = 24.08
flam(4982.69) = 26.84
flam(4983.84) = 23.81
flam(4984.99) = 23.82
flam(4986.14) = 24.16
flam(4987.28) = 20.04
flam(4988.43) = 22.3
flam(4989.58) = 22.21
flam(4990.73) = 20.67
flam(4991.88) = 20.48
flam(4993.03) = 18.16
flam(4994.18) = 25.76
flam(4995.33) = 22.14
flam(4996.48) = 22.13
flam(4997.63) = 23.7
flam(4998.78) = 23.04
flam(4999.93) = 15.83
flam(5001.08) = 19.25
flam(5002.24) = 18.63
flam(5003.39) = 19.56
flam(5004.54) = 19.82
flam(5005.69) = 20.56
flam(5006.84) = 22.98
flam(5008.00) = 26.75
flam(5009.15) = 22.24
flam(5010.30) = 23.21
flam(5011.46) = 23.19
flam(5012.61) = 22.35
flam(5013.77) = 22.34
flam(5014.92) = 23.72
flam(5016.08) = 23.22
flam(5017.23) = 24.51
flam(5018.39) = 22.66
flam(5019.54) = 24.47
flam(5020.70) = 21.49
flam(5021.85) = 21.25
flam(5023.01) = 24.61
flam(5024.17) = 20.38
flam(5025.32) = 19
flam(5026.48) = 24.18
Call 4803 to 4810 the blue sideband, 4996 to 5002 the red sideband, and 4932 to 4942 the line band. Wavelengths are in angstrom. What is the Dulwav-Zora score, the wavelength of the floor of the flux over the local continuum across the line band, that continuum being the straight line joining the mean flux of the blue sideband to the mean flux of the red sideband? 4932.47 angstrom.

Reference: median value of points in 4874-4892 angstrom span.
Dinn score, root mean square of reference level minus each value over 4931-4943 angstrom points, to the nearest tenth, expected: 3.2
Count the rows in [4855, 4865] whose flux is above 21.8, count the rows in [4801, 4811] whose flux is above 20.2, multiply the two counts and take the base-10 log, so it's 1.80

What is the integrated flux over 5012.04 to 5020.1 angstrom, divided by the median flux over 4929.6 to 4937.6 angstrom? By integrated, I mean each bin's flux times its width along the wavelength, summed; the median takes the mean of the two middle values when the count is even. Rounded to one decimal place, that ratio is 9.5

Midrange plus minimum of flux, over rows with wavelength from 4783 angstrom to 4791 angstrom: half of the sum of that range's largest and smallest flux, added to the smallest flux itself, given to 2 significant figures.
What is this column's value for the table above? 24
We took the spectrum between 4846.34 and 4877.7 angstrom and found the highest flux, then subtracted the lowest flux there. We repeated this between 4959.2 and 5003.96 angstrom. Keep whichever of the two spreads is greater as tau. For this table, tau 11.7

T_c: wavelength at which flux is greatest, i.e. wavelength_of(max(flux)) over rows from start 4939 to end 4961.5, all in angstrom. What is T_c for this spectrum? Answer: 4940.42 angstrom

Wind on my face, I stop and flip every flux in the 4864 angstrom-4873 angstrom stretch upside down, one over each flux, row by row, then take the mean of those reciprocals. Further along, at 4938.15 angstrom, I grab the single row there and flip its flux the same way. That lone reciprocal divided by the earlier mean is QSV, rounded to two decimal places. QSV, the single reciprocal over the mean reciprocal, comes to 1.11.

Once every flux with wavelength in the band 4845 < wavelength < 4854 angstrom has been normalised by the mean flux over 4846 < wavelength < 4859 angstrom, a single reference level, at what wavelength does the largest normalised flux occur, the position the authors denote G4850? 4849.13 angstrom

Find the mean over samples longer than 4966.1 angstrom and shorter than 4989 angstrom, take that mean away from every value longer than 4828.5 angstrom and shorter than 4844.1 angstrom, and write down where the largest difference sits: 4839.09 angstrom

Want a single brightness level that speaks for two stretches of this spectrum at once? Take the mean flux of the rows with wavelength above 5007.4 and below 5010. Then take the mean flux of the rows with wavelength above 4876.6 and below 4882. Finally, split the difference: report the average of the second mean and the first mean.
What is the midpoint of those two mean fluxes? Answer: 24.4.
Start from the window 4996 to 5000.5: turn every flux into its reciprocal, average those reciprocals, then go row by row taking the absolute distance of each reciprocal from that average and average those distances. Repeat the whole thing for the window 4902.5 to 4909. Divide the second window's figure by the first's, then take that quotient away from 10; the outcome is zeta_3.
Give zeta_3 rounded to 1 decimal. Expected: 9.5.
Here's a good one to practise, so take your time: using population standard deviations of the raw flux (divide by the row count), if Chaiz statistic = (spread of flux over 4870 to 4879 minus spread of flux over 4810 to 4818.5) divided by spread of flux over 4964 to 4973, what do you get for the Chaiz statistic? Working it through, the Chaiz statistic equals -0.6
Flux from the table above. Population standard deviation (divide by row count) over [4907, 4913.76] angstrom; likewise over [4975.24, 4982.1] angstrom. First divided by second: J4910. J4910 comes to 2.90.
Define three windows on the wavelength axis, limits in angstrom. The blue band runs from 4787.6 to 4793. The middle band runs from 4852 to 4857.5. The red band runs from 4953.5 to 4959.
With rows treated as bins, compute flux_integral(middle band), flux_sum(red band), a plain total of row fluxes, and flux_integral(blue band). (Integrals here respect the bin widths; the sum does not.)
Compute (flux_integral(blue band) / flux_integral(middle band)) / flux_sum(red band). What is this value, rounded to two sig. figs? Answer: 0.0078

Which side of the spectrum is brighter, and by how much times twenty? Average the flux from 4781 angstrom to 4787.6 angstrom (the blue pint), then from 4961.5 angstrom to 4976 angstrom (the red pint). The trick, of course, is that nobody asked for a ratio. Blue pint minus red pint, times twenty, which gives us -144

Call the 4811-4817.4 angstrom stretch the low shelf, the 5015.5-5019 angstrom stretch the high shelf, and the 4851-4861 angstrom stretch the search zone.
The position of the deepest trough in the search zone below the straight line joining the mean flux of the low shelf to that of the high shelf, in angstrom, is 4854.72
